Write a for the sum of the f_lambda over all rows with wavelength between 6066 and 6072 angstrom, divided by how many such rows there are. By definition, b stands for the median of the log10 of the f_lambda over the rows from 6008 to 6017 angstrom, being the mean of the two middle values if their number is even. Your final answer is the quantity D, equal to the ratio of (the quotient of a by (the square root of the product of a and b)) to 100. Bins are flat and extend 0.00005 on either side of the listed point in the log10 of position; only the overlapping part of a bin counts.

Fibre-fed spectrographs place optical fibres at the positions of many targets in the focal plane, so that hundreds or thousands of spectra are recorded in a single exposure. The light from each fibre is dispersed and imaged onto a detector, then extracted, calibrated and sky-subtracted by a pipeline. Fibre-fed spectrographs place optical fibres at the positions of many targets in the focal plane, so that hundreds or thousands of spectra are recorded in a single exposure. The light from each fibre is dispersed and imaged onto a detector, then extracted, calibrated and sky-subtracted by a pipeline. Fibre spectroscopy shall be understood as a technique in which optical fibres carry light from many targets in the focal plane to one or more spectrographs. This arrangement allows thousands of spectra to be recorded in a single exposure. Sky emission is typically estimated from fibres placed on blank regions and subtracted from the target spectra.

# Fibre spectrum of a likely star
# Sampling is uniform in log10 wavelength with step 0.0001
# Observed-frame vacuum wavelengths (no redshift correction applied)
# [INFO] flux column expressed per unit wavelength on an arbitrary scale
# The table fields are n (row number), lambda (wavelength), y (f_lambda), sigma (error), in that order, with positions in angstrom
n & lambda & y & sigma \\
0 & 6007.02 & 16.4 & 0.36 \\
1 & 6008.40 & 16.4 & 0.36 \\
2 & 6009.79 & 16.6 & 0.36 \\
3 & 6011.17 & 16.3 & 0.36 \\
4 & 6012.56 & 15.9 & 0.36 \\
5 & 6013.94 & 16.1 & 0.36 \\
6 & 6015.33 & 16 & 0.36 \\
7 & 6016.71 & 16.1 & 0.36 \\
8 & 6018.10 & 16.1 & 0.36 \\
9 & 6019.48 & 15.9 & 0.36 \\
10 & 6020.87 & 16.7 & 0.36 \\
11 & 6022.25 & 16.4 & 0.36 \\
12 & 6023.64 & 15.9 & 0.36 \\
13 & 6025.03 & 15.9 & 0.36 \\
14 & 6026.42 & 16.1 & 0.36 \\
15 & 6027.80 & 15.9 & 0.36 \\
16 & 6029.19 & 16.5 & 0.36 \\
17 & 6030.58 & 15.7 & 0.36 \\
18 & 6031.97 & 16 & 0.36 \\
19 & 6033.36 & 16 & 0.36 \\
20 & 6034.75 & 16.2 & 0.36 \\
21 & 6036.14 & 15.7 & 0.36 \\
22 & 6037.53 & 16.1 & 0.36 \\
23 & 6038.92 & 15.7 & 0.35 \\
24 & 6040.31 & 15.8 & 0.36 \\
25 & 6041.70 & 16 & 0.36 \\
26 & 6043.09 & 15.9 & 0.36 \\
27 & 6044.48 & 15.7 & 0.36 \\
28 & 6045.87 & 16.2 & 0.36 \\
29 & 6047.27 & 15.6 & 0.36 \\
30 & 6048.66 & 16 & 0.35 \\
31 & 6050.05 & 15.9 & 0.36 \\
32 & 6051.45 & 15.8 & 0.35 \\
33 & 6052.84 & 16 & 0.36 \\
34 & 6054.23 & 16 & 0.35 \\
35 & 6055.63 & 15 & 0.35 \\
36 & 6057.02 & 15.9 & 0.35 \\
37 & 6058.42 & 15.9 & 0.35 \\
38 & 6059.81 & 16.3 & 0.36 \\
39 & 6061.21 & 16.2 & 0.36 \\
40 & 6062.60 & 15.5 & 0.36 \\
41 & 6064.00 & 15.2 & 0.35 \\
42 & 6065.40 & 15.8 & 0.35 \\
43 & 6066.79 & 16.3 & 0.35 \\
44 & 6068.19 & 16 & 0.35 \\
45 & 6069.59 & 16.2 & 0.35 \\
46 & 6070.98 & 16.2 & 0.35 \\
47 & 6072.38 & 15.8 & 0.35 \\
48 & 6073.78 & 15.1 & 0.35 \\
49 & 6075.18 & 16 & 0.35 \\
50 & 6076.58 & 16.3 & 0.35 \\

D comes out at 0.0366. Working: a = 16.2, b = 1.21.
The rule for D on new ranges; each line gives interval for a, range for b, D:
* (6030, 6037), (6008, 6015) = 0.0362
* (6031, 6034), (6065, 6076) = 0.0365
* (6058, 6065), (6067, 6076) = 0.0362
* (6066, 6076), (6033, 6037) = 0.0364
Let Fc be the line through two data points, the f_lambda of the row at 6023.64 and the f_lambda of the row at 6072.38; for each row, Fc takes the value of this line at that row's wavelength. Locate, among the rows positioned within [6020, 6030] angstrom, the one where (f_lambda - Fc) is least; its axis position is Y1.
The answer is 6023.64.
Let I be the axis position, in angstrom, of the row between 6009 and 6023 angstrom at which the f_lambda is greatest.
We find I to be 6020.87 angstrom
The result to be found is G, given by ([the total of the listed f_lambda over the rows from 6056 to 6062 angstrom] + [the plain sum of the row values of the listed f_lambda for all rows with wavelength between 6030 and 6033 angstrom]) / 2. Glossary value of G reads 48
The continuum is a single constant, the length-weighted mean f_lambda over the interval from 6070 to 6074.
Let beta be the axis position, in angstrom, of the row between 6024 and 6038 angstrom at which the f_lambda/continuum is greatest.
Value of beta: 6029.19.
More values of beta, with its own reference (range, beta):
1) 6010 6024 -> 6020.87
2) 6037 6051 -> 6045.87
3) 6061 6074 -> 6066.79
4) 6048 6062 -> 6059.81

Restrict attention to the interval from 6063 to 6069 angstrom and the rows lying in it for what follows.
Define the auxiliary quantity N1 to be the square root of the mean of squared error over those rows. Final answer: 0.350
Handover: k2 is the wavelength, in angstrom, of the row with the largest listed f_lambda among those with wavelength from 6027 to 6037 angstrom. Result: 6029.19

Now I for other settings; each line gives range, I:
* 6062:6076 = 6066.79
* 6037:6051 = 6045.87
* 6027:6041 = 6029.19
